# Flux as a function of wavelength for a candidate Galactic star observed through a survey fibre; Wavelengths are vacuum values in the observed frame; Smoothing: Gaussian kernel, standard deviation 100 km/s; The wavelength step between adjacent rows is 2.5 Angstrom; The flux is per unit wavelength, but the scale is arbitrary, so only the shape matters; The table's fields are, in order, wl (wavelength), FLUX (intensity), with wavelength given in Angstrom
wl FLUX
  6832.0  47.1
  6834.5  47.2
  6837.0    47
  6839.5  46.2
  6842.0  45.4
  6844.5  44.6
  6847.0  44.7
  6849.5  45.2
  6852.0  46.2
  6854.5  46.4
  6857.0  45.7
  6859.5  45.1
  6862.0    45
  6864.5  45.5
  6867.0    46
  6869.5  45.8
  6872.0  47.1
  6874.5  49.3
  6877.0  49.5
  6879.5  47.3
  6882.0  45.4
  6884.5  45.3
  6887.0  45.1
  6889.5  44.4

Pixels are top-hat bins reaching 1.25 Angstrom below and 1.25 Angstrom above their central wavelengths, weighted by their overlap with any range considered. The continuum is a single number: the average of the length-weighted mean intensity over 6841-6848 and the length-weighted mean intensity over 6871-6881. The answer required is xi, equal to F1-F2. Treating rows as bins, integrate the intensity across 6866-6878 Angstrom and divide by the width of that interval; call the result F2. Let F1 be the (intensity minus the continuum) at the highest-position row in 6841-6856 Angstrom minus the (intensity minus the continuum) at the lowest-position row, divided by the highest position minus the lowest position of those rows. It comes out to -47.5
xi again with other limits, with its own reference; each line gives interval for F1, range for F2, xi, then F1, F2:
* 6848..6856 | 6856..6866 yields -45.1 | 0.24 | 45.3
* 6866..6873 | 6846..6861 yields -45.3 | 0.22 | 45.6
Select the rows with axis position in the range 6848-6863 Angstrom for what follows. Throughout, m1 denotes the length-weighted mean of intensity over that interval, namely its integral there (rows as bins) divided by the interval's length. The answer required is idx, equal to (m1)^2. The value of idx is 2079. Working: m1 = 45.6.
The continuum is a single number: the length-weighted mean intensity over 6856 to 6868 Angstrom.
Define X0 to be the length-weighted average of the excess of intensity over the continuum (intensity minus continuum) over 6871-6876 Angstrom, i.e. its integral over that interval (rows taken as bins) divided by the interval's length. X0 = 2.9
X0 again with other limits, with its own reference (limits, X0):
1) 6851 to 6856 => 0.8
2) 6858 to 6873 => 0.3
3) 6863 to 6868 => 0.3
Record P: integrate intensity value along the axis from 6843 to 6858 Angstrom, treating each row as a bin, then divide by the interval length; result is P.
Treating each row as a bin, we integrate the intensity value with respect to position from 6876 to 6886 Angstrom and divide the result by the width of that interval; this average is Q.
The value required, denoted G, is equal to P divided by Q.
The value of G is 0.97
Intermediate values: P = 45.5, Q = 46.8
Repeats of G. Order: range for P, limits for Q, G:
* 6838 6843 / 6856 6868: 1.01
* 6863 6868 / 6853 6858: 0.99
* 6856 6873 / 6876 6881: 0.95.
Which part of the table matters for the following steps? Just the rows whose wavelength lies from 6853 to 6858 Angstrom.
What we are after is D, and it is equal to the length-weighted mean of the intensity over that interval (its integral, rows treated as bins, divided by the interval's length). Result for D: 46.1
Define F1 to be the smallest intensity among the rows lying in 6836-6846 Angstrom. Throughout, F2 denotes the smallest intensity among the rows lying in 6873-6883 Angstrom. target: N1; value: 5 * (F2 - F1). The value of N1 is 4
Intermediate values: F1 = 44.6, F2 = 45.4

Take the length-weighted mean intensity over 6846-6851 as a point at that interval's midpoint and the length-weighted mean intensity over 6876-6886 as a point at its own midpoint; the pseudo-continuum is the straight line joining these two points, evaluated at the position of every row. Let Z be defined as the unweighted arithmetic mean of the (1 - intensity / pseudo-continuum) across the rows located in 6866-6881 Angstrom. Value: -0.025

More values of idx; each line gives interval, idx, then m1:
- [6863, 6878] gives 2221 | 47.1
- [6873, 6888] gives 2211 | 47.0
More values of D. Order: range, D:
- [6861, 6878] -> 46.9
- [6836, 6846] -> 45.7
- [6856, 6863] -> 45.3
